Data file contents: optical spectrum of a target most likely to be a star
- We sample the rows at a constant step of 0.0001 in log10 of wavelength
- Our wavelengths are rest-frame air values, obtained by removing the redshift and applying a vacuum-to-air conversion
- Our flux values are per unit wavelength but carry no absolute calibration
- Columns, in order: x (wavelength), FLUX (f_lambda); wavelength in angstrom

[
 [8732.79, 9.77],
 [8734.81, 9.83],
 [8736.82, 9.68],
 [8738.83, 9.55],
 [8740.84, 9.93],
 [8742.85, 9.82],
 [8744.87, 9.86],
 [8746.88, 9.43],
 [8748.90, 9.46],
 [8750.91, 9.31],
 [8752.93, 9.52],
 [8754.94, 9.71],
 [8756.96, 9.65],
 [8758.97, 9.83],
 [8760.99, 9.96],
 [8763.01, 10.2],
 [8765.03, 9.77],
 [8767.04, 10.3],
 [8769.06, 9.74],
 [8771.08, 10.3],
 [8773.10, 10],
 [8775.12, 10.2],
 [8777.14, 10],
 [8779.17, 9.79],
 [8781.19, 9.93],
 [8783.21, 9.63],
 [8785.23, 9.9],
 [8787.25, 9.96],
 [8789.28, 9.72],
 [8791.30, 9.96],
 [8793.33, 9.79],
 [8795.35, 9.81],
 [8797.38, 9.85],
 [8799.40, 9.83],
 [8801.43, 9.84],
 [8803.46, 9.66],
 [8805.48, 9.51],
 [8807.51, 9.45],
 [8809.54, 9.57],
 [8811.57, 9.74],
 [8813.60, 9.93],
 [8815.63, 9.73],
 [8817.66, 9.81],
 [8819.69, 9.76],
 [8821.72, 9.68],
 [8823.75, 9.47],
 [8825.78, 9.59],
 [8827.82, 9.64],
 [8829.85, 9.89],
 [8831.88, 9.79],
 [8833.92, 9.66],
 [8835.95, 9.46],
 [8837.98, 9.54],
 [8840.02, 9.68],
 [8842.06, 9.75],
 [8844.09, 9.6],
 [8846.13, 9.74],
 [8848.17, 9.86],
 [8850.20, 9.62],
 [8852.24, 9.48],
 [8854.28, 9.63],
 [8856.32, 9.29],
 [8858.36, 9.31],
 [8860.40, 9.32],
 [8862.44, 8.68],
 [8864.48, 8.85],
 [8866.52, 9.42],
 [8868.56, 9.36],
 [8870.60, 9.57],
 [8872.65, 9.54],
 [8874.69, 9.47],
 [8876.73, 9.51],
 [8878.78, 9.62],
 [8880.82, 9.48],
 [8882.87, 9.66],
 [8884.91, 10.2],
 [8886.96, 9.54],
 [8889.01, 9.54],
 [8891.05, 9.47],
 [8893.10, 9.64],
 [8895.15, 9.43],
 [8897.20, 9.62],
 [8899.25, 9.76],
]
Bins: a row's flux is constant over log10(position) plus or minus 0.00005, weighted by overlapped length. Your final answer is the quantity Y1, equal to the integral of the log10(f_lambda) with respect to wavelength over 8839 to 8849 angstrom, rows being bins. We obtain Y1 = 9.9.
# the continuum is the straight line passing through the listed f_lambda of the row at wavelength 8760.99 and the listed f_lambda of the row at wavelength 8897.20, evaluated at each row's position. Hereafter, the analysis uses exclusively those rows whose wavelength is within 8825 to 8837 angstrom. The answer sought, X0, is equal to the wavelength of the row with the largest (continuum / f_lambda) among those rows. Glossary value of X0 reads 8835.95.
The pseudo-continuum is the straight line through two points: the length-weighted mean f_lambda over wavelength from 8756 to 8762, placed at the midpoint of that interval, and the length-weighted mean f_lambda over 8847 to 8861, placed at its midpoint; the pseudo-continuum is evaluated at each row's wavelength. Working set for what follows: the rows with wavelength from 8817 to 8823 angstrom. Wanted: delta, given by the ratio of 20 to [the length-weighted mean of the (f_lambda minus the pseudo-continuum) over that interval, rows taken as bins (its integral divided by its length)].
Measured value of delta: 175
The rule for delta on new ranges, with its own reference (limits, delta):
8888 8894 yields 125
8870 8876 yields 265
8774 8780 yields 82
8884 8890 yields 57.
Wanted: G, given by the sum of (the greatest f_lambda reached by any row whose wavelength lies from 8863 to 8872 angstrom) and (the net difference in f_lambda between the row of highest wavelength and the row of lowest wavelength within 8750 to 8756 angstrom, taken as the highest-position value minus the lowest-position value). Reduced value 10.0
